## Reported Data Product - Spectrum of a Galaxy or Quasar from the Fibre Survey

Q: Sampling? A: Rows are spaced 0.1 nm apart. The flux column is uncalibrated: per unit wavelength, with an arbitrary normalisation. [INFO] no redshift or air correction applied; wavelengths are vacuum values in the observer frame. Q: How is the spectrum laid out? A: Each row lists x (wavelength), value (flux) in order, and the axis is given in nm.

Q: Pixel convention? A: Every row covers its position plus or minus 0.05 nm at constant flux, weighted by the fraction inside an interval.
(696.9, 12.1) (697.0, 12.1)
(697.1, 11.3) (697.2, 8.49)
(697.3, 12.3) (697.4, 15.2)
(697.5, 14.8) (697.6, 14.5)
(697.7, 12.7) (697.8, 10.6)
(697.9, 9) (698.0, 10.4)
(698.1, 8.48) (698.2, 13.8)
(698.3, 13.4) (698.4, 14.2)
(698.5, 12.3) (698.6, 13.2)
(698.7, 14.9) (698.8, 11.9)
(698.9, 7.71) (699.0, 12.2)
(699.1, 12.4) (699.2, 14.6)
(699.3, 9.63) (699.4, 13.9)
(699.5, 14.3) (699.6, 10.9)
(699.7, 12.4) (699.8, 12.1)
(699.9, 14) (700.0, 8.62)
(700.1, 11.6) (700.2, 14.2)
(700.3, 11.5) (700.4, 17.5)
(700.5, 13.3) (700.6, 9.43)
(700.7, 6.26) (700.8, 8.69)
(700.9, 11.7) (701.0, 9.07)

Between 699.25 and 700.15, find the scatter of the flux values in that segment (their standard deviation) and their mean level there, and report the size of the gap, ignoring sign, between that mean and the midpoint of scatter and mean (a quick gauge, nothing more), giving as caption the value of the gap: 5.0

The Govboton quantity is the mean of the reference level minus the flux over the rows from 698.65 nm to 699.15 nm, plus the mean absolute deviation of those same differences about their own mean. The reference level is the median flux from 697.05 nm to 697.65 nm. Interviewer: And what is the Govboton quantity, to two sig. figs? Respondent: 3.2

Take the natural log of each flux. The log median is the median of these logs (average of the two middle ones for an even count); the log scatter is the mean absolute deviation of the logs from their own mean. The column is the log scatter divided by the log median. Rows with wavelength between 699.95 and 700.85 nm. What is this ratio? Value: 0.10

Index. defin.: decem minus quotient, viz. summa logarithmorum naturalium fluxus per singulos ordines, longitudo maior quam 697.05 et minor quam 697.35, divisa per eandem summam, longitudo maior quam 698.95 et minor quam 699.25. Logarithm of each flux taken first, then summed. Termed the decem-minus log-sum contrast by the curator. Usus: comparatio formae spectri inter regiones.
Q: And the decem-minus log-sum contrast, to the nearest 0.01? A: 9.08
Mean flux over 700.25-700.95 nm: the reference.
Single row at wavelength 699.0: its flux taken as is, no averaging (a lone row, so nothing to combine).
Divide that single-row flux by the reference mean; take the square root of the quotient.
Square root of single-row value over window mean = 1.04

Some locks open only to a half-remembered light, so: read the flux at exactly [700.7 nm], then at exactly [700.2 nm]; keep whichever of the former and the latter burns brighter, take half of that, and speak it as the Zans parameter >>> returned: 7.10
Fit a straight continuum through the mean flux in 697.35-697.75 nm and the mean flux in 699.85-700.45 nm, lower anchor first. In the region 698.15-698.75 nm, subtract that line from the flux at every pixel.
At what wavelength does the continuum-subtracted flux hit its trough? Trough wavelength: 698.5 nm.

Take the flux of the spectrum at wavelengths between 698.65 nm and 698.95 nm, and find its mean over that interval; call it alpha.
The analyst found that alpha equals 12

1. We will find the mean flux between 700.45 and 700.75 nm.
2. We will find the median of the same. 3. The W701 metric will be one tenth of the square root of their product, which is 0.95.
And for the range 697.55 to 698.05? 1.10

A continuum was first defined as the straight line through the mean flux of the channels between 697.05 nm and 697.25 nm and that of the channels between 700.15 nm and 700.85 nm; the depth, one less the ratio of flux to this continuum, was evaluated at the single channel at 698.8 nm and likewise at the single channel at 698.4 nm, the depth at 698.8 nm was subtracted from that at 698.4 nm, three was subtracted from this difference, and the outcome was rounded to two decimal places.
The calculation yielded -3.24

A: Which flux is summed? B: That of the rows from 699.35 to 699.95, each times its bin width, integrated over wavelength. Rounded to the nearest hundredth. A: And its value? 7.76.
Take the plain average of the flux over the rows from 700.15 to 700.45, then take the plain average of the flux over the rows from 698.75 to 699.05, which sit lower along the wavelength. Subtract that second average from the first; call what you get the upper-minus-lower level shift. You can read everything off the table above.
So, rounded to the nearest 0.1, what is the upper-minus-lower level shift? 3.8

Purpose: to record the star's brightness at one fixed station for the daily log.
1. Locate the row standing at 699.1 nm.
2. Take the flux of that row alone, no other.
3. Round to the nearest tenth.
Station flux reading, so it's 12.4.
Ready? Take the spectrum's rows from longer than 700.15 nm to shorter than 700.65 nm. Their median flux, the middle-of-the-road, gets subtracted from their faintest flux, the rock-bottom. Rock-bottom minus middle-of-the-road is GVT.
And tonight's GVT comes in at -3.9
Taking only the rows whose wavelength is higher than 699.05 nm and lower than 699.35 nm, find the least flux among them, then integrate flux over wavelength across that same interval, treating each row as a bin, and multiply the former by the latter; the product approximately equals 35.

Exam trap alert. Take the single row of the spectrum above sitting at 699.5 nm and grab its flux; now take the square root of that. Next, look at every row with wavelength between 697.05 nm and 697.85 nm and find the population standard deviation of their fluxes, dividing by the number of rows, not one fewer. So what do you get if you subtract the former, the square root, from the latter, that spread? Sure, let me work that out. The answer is -1.6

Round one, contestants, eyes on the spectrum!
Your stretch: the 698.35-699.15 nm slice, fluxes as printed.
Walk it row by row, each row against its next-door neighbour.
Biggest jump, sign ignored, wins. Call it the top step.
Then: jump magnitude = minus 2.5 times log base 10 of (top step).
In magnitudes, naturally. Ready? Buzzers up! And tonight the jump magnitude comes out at -1.63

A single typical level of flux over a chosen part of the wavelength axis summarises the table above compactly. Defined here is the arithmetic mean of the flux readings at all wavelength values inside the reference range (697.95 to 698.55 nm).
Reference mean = 12.1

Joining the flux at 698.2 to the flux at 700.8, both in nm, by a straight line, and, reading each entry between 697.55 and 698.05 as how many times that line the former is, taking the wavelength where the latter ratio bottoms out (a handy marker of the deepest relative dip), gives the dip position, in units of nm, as 697.9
